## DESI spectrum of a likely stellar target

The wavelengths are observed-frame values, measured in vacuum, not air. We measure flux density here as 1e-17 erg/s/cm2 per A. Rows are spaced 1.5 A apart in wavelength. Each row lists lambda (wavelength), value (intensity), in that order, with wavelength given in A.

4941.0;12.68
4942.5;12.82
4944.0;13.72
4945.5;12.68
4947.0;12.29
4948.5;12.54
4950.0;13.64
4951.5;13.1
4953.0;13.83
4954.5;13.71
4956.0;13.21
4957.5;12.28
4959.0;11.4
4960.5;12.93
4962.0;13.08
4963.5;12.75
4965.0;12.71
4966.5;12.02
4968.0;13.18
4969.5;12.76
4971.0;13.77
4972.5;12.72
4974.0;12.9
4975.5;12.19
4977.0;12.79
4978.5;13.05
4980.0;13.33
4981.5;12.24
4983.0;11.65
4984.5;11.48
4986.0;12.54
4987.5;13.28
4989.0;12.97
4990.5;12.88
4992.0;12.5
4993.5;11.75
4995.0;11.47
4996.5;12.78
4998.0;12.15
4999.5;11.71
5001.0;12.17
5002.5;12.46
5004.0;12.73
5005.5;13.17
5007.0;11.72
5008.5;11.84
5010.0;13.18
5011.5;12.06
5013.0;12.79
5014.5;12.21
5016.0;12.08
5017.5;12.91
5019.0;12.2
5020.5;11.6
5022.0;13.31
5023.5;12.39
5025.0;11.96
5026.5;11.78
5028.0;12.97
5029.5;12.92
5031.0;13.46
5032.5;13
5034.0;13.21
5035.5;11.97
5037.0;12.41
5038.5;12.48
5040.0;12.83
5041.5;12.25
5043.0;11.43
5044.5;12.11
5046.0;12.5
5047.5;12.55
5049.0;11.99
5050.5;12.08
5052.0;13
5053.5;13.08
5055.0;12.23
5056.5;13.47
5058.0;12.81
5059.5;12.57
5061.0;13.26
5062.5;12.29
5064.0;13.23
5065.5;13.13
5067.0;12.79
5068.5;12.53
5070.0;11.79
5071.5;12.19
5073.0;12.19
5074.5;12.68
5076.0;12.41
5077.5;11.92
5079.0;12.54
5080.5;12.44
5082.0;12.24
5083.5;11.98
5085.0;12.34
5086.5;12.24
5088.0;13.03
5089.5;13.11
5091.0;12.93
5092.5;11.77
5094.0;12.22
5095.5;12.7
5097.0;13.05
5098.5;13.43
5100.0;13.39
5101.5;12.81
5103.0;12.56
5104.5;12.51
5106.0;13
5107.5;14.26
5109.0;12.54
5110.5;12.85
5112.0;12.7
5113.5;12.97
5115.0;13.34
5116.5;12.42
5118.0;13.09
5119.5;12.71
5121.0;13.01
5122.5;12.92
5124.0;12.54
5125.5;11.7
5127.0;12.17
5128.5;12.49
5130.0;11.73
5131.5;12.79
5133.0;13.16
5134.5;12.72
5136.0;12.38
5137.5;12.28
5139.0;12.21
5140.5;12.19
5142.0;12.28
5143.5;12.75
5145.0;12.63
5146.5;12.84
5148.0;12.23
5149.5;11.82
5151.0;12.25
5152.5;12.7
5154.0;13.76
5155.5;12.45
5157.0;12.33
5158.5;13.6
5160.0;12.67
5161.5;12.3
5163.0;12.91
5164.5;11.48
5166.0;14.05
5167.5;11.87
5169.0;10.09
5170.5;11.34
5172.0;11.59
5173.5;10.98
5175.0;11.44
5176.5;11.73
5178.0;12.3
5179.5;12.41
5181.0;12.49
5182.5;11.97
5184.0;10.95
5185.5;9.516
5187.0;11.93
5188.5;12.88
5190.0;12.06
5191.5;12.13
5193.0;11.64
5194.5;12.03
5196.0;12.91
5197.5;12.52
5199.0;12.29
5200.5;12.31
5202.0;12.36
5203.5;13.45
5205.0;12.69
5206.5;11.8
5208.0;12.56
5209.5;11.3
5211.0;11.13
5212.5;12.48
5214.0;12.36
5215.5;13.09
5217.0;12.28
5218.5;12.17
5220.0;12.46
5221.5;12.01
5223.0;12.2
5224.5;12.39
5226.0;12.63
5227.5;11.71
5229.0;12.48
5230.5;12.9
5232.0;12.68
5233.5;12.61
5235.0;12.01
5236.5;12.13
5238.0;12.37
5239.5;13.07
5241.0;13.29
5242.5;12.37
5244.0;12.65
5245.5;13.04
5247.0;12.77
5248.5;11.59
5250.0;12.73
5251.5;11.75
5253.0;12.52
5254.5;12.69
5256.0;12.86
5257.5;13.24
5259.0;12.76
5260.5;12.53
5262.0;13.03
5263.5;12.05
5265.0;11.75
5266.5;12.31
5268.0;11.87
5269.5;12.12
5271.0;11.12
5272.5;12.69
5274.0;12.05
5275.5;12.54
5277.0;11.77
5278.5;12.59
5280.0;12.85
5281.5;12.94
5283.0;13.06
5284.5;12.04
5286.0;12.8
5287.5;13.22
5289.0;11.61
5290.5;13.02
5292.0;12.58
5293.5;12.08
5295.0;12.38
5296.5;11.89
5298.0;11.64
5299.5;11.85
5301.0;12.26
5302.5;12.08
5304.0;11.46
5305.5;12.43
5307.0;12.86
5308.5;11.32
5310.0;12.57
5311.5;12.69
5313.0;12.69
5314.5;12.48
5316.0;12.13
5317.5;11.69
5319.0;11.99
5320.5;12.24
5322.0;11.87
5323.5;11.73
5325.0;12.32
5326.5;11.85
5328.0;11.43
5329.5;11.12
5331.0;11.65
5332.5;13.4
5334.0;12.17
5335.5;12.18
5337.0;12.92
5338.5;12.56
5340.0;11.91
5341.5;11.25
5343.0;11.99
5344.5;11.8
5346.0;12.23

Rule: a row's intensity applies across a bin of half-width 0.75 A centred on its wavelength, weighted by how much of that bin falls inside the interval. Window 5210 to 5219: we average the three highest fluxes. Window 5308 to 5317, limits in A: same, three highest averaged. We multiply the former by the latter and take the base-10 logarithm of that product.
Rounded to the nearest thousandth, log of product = 2.204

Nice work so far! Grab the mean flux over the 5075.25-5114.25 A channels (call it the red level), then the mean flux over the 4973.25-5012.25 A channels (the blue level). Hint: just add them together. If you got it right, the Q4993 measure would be 25.1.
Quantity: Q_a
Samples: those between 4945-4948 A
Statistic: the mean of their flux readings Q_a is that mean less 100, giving -87.5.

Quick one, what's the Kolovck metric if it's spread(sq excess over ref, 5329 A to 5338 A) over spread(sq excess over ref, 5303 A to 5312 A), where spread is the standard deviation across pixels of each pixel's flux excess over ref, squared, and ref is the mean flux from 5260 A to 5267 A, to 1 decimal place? 1.4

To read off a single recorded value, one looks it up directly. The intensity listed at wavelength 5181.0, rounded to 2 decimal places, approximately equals 12.49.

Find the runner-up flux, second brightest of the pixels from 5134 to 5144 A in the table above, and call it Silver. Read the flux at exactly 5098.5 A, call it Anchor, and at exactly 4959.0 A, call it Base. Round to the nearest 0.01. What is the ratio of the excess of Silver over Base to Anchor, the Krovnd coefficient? 0.10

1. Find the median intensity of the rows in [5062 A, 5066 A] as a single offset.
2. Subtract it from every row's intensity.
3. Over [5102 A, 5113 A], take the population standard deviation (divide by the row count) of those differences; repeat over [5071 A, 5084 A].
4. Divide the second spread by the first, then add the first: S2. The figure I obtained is 0.99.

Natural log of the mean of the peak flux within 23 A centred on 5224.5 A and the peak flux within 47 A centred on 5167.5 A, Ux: 2.61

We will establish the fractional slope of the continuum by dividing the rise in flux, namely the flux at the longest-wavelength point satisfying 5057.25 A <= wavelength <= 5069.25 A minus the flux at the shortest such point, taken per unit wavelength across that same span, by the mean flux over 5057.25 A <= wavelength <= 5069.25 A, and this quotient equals -0.002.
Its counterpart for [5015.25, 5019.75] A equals 0.003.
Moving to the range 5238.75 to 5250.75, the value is -0.003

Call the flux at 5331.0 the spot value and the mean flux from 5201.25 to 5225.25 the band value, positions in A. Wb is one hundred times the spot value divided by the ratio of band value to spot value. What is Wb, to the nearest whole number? 1104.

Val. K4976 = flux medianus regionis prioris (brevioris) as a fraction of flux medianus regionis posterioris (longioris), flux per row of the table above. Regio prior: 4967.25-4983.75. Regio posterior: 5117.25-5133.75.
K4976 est 1.006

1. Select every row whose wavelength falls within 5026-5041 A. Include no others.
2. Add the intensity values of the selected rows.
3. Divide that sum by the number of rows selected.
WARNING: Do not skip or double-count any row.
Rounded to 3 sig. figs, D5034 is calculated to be 12.7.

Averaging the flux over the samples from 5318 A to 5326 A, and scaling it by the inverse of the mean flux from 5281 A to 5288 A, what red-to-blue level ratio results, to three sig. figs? 0.939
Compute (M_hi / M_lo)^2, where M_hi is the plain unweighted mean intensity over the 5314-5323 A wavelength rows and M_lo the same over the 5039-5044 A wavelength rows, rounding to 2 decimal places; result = 0.98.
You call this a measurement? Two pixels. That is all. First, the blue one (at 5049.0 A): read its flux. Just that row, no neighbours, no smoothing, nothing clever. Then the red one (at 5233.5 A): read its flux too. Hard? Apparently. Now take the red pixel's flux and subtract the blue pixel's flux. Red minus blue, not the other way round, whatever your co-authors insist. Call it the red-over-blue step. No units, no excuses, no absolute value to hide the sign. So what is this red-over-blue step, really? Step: 0.6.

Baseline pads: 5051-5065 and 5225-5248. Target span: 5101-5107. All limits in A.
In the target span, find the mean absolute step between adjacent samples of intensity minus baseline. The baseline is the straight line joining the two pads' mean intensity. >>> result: 0.26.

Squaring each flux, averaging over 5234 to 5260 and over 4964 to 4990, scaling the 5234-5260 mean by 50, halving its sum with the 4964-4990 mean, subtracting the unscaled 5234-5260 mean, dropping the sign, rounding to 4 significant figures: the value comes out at 3883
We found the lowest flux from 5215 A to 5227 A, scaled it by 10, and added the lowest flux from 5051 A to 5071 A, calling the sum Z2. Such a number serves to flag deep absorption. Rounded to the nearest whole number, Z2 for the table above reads 132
